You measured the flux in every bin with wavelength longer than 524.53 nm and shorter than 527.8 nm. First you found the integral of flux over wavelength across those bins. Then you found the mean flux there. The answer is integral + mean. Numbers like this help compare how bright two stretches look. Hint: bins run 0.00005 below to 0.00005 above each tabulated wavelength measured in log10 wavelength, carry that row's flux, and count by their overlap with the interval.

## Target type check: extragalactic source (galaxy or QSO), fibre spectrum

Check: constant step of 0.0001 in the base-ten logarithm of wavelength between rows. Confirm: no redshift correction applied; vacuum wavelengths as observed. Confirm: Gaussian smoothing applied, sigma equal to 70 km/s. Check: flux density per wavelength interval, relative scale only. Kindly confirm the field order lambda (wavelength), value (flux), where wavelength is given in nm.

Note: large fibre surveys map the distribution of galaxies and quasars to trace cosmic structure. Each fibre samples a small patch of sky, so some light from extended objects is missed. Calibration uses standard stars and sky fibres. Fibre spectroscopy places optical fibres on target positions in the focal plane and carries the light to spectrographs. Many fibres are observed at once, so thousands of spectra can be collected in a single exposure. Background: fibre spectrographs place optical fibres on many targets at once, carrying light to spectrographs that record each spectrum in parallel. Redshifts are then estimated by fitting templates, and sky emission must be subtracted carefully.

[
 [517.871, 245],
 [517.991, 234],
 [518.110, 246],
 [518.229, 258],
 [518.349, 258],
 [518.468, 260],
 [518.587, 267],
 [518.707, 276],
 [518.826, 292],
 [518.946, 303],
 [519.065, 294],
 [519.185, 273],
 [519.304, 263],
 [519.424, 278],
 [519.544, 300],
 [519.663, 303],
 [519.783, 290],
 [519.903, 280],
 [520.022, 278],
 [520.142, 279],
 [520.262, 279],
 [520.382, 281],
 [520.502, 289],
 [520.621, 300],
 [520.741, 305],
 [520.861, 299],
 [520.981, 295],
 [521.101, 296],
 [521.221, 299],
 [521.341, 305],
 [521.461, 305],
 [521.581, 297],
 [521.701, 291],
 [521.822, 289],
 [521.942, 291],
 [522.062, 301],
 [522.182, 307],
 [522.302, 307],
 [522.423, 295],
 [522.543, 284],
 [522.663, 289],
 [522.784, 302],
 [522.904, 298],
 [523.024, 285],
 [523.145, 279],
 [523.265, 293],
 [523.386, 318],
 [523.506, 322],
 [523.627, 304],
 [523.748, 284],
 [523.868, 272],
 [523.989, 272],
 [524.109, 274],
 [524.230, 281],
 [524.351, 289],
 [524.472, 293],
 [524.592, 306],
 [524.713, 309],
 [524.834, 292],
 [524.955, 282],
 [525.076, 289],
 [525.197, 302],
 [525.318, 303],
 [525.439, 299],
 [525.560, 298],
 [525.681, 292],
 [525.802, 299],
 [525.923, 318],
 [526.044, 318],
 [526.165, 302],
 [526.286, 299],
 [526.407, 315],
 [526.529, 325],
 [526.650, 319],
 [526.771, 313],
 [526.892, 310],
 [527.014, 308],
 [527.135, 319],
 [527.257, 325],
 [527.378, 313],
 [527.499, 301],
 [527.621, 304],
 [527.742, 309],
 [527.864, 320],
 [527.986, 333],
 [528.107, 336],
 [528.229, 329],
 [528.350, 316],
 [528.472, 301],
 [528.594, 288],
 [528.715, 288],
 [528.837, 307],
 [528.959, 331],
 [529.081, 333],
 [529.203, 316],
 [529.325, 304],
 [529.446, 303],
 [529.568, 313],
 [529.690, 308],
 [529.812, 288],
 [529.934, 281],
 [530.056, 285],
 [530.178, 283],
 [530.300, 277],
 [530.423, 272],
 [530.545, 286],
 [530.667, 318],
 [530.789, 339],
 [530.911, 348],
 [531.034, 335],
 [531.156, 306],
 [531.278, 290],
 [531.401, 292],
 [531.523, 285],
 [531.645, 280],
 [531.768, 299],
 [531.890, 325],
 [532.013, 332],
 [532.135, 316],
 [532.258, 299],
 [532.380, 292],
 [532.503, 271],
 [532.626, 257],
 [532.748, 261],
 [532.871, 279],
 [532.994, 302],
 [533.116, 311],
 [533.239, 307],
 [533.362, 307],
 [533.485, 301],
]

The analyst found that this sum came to 1308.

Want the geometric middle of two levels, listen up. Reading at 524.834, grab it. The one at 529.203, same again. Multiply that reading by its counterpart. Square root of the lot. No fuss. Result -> 304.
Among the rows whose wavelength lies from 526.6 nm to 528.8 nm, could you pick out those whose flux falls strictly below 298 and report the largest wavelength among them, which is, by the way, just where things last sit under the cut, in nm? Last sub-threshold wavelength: 528.715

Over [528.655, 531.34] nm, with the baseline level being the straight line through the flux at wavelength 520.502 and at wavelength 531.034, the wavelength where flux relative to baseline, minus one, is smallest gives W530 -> 530.423 nm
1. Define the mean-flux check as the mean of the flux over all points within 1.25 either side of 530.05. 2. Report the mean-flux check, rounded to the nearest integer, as 306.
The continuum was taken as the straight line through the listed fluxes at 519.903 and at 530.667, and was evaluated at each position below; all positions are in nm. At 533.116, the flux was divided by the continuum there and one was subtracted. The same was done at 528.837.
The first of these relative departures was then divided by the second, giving 3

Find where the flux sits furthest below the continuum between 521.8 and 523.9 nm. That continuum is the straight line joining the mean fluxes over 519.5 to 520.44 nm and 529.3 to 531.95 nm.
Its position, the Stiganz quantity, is 523.868 nm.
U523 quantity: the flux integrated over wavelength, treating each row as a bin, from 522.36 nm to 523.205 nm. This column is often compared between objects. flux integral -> 245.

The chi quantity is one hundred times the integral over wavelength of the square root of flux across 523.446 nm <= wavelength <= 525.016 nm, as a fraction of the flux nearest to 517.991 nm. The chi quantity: 11.4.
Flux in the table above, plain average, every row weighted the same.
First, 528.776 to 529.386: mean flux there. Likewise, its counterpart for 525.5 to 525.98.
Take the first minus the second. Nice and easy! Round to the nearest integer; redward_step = 16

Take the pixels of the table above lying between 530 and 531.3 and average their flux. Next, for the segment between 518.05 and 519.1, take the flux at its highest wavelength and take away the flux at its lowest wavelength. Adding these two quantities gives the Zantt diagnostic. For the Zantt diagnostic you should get 352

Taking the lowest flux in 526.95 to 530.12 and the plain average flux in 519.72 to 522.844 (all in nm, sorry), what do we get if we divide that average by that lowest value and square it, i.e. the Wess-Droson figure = 1.09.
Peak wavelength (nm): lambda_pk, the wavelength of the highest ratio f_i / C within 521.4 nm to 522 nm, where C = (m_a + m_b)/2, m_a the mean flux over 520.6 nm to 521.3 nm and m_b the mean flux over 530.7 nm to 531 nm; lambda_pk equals 521.461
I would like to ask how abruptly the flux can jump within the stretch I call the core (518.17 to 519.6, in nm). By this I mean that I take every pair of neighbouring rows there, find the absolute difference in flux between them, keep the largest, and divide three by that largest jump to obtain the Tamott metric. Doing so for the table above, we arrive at 0.136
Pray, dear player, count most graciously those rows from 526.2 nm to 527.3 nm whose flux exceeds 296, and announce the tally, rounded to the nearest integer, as 9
